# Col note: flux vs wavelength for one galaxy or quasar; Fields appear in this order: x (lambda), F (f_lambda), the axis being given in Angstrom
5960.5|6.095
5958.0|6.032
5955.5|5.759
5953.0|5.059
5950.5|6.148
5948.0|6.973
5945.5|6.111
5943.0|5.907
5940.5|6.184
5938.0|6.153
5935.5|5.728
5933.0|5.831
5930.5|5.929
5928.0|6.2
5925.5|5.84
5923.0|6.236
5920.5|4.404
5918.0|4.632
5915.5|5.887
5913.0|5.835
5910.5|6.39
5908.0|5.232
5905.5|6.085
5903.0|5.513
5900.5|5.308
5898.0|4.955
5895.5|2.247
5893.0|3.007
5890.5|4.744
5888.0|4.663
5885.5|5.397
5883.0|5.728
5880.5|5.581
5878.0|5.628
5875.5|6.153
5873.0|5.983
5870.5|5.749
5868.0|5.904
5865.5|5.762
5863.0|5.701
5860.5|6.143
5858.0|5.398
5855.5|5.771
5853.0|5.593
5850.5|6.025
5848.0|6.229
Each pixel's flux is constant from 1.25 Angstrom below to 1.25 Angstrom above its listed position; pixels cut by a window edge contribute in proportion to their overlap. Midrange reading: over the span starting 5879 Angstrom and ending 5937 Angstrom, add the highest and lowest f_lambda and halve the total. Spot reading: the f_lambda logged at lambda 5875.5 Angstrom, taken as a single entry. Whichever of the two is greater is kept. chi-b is 6.2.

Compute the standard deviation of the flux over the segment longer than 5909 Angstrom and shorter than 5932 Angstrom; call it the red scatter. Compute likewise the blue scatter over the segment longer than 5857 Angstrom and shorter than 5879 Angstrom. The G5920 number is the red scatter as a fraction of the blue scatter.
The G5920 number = 2.9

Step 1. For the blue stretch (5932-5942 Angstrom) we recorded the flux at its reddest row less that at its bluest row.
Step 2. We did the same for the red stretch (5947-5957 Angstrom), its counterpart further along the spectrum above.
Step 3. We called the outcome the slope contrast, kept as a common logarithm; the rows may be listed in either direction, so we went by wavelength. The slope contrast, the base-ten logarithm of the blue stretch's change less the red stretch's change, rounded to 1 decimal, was 0.2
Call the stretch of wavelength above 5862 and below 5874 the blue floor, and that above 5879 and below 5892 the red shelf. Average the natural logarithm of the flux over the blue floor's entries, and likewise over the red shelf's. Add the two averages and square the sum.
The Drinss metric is 11.6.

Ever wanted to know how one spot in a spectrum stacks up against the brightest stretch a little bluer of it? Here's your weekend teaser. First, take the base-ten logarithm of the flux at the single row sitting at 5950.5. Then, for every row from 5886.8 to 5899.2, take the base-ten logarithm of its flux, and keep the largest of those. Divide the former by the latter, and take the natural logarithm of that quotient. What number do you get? 0.13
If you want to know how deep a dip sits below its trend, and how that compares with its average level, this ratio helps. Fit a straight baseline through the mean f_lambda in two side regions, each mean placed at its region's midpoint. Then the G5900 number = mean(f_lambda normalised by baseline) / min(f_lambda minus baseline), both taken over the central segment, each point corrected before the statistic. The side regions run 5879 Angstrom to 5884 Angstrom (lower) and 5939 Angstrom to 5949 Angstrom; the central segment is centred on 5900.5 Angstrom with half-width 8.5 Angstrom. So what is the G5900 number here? -0.2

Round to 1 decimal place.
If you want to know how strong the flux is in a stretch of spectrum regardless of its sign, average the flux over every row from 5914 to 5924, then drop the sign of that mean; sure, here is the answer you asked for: 5.3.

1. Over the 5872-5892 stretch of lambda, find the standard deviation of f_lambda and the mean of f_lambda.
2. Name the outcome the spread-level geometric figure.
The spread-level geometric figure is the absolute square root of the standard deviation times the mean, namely 1.7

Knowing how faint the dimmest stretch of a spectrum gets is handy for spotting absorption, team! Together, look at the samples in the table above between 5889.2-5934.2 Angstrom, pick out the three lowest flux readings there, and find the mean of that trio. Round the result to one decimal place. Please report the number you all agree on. 3.2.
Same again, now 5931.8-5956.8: 5.5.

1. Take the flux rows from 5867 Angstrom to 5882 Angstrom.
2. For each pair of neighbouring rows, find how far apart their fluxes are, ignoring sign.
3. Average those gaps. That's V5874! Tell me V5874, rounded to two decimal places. 0.23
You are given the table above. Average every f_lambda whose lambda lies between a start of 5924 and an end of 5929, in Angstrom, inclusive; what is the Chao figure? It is 6.02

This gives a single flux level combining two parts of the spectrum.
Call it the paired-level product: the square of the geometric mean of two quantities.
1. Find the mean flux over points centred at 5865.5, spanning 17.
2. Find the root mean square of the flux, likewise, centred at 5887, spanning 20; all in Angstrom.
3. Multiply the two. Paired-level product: 27.8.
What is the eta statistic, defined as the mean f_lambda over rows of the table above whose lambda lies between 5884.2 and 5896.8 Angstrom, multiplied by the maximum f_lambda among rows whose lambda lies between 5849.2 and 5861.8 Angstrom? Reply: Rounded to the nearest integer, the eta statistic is 25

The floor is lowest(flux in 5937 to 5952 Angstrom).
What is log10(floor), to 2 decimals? 0.77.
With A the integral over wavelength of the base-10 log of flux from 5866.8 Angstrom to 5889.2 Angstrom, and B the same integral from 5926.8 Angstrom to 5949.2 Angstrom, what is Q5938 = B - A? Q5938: 0.8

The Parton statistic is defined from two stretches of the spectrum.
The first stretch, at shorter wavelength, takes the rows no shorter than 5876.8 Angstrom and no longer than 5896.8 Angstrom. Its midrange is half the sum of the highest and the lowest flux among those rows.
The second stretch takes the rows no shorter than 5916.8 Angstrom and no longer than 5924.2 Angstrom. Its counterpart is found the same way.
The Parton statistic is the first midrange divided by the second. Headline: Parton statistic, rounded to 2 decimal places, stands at 0.75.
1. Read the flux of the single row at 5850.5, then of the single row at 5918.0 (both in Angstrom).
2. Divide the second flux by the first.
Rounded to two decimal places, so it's 0.77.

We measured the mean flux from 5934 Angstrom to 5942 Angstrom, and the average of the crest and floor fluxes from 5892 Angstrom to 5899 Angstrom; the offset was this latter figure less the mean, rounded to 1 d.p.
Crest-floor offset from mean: -2.4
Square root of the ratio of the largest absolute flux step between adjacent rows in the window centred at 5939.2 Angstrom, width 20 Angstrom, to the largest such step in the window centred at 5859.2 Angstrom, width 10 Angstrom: 1.08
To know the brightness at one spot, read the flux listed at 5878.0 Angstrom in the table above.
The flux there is 5.628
